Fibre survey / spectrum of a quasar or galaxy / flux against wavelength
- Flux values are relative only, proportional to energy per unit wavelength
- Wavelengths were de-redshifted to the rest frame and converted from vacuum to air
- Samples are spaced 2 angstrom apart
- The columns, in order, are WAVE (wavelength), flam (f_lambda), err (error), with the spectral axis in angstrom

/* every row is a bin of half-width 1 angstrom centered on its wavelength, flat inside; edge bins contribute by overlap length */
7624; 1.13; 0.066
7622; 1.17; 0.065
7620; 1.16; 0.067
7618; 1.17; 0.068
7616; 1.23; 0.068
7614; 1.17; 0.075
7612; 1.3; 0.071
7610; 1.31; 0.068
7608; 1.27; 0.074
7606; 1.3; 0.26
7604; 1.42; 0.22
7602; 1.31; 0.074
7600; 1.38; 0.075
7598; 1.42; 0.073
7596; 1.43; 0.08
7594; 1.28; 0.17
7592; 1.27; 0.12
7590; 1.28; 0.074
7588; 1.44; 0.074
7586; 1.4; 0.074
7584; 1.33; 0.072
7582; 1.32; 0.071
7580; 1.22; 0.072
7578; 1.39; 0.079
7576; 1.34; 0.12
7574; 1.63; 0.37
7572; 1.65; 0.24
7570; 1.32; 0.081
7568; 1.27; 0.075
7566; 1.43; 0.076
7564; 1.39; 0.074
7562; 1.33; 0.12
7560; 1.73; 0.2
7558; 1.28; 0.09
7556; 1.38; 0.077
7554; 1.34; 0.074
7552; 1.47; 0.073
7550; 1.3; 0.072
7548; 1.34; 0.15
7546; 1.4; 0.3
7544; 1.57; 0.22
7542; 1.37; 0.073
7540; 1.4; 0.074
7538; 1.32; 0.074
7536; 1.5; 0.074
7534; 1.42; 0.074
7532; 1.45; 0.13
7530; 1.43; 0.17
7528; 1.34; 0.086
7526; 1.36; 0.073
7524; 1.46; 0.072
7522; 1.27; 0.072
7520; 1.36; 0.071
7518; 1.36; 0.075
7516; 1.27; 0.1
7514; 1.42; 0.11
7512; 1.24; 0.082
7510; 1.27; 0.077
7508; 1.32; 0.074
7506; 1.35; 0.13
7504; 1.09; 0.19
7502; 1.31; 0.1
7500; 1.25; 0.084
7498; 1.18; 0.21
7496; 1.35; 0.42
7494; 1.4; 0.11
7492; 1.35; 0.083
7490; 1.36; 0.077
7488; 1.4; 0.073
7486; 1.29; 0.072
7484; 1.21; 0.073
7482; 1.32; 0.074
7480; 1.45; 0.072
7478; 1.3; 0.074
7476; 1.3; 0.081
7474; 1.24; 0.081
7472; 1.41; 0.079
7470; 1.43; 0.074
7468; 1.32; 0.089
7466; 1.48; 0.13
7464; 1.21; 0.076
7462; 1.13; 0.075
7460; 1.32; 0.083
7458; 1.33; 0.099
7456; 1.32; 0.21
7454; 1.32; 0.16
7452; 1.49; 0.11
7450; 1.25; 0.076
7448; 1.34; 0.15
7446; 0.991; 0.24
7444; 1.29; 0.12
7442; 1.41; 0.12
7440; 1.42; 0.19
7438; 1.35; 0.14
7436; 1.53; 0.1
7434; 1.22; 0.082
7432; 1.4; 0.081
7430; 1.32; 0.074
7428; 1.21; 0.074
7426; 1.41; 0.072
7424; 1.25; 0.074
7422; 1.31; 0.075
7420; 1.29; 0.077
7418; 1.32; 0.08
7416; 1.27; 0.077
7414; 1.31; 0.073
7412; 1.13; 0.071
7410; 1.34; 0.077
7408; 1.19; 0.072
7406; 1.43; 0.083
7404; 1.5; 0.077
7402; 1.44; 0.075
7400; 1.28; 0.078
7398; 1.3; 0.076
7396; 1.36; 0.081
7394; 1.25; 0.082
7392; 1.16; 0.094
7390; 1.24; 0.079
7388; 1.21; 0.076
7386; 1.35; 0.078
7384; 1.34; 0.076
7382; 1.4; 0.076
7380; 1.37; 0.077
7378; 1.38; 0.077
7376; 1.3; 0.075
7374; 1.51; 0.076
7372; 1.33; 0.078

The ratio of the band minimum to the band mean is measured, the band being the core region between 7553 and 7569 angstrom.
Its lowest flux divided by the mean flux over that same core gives 0.911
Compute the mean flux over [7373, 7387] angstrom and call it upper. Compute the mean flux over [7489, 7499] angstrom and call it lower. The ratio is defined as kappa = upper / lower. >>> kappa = 1.04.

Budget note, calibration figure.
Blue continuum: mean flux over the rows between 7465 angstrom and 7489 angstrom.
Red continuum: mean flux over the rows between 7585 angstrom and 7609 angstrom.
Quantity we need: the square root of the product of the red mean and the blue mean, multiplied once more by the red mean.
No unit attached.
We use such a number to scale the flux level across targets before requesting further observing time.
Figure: 1.82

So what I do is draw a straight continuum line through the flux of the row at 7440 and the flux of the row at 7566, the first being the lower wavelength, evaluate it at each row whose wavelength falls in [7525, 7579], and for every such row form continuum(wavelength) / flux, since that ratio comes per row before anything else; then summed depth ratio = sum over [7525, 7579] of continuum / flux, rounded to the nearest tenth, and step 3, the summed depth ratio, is 27.5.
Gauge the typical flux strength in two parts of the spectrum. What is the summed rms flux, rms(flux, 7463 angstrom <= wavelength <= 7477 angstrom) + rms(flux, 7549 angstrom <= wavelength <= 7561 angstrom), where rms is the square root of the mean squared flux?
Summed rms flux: 2.77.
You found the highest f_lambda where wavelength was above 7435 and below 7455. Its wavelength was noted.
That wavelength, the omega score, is 7436 angstrom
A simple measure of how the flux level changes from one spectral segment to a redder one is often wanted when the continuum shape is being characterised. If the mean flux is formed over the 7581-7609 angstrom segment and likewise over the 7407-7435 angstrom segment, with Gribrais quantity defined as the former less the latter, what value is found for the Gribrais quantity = 0.063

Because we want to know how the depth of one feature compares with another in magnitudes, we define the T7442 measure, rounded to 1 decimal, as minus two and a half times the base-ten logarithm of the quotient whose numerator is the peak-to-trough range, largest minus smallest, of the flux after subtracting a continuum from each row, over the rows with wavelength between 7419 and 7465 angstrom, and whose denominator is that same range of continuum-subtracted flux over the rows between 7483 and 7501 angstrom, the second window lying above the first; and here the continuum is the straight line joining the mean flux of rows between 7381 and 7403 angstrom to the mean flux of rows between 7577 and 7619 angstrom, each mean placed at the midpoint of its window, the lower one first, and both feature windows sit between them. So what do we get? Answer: -1.0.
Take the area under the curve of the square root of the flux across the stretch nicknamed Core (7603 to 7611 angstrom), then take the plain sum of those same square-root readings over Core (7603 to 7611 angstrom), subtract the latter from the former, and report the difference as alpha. 4.60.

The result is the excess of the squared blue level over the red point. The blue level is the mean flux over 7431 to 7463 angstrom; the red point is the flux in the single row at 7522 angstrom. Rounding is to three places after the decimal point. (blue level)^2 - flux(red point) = 0.471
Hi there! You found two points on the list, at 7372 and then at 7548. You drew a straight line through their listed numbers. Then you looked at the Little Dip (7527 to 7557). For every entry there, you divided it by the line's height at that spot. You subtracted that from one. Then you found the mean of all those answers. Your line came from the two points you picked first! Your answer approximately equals -0.047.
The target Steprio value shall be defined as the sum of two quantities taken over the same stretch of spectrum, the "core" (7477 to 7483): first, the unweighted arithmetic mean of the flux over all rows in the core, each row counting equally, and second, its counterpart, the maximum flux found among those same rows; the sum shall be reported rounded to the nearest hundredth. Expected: 2.81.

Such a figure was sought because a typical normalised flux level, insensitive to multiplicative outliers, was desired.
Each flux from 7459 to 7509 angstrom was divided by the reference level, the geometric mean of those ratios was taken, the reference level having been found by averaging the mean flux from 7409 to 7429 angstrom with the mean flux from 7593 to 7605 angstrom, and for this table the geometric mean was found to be 0.98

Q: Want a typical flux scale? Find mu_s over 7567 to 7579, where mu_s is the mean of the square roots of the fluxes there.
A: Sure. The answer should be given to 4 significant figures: 1.196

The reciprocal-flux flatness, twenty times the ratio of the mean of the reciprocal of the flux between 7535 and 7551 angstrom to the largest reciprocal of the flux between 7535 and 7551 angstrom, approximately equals 18.6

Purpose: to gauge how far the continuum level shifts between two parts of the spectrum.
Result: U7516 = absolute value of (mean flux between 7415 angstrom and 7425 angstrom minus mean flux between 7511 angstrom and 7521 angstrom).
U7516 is 0.042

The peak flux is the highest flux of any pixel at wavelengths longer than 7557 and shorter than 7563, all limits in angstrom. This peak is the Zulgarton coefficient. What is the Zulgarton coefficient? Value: 1.73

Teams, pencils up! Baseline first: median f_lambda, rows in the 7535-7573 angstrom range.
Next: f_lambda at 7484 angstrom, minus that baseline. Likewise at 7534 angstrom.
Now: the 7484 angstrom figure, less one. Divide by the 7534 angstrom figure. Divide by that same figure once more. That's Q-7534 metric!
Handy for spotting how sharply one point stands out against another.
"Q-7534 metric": -731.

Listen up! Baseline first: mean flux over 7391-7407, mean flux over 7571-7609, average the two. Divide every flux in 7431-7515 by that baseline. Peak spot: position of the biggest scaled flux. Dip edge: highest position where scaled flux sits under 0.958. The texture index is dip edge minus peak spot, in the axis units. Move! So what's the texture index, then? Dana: 76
